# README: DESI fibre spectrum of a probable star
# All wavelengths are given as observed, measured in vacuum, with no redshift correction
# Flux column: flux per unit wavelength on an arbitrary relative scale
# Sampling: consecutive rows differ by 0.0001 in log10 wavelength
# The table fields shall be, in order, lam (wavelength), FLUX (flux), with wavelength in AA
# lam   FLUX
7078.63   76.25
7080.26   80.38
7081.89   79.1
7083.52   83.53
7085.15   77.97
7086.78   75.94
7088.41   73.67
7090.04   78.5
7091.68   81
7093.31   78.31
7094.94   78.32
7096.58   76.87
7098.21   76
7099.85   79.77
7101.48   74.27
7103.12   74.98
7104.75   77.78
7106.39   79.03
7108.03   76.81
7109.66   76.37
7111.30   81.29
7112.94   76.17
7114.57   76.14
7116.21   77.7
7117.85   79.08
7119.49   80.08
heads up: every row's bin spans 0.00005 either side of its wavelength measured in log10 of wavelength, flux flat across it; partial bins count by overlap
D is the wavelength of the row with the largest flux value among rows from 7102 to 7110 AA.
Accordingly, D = 7106.39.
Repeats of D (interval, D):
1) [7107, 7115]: 7111.30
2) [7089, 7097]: 7091.68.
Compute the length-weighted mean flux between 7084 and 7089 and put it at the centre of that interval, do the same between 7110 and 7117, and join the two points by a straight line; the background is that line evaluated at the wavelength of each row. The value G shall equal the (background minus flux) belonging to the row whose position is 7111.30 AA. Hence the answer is -3.6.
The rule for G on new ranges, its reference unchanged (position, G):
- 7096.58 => 0.1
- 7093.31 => -1.5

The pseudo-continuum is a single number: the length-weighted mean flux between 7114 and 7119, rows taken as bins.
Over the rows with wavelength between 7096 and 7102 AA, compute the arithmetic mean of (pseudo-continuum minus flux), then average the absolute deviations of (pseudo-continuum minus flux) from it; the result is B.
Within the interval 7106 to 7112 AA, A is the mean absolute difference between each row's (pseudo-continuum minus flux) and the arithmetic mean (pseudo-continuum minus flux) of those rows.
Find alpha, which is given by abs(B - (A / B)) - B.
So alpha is -1.12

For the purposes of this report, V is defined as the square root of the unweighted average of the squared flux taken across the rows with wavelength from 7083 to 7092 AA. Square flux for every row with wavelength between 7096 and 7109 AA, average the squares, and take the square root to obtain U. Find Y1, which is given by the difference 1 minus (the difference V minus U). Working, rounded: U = 77.0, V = 78.5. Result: -0.54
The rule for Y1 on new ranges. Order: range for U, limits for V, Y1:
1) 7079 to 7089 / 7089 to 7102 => 1.59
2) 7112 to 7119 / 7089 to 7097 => -0.33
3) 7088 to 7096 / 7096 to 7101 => 1.43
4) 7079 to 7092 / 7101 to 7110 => 3.26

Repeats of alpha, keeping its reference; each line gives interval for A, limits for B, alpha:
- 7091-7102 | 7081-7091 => -0.79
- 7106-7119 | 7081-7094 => -0.73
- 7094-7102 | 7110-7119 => -0.95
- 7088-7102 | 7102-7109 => -0.94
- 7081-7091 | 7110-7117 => -1.30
